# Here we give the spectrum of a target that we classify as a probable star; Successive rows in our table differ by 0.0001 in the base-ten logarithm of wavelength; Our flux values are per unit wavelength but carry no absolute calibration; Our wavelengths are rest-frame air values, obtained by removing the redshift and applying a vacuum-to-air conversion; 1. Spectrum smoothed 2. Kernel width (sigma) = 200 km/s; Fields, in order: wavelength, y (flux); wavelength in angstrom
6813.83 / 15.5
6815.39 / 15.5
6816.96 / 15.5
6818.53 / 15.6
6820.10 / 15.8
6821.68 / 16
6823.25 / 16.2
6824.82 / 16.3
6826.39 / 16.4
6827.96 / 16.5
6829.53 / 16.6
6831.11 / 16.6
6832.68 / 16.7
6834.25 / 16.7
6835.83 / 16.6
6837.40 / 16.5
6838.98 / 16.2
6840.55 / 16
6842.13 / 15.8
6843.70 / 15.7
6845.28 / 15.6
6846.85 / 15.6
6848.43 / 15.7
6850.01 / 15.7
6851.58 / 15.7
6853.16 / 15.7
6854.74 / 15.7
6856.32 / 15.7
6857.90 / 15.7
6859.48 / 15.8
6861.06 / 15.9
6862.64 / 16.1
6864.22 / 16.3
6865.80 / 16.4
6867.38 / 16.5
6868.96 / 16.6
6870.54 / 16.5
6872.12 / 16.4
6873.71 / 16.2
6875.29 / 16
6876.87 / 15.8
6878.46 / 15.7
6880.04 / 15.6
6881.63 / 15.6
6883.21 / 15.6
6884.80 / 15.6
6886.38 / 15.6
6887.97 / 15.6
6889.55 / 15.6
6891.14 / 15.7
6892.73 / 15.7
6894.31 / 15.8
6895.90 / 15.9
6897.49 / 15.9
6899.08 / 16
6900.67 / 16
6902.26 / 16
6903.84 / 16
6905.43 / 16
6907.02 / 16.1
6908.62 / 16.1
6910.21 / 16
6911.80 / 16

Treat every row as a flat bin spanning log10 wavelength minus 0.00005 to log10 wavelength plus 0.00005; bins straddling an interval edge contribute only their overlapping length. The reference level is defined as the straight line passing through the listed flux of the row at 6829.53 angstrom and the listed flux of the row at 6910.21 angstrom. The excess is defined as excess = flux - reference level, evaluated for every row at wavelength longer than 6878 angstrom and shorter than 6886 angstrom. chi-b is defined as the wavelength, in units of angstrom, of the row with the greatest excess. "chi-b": 6878.46 angstrom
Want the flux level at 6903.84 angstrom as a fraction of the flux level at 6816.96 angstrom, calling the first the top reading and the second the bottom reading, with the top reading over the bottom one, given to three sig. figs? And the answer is 1.03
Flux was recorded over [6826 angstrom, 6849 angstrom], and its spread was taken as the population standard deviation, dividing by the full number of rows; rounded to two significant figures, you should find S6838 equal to 0.42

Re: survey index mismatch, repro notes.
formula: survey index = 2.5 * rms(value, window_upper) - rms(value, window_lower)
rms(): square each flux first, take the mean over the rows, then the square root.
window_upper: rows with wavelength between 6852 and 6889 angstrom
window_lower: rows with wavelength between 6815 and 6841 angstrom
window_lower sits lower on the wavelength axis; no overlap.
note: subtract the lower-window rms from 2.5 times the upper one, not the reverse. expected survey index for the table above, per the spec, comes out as 23.6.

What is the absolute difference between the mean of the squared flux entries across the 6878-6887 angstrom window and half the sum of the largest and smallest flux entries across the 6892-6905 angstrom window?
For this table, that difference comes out 228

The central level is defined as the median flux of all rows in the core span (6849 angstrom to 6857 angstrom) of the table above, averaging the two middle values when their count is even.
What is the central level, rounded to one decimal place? 15.7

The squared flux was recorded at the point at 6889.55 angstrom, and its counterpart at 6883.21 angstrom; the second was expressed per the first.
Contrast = 1.00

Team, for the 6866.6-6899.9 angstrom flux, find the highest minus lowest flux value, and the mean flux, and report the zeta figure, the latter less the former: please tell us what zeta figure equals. 14.9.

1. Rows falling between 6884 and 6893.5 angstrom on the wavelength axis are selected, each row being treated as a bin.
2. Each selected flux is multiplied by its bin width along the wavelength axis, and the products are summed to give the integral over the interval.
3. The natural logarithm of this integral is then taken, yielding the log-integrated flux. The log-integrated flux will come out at 5.00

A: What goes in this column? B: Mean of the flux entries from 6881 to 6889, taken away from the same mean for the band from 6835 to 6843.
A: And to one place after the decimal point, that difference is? 0.6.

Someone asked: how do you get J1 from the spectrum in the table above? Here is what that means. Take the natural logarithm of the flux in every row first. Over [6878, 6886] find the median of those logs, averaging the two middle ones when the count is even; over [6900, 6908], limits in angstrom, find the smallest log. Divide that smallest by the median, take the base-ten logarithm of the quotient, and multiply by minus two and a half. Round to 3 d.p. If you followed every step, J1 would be -0.010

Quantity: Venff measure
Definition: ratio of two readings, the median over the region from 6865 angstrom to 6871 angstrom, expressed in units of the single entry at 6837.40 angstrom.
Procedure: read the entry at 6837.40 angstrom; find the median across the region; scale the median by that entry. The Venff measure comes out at 1.00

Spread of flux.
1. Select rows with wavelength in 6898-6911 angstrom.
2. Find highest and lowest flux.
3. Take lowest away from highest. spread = 0.10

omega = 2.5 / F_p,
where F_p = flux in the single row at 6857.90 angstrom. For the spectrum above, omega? 0.159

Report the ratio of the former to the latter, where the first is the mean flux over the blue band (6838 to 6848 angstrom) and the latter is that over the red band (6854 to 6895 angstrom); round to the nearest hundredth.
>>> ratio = 0.99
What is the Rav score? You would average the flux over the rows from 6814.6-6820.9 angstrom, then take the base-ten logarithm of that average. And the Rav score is 1.19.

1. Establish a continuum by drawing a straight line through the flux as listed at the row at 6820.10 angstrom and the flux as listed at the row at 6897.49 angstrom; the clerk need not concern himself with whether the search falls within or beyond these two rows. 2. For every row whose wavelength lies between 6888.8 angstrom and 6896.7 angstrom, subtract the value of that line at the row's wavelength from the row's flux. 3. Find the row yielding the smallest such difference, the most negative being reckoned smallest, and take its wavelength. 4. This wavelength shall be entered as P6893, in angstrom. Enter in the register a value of 6889.55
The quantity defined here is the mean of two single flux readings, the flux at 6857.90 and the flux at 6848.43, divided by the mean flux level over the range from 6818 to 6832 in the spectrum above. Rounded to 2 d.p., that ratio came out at 0.97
